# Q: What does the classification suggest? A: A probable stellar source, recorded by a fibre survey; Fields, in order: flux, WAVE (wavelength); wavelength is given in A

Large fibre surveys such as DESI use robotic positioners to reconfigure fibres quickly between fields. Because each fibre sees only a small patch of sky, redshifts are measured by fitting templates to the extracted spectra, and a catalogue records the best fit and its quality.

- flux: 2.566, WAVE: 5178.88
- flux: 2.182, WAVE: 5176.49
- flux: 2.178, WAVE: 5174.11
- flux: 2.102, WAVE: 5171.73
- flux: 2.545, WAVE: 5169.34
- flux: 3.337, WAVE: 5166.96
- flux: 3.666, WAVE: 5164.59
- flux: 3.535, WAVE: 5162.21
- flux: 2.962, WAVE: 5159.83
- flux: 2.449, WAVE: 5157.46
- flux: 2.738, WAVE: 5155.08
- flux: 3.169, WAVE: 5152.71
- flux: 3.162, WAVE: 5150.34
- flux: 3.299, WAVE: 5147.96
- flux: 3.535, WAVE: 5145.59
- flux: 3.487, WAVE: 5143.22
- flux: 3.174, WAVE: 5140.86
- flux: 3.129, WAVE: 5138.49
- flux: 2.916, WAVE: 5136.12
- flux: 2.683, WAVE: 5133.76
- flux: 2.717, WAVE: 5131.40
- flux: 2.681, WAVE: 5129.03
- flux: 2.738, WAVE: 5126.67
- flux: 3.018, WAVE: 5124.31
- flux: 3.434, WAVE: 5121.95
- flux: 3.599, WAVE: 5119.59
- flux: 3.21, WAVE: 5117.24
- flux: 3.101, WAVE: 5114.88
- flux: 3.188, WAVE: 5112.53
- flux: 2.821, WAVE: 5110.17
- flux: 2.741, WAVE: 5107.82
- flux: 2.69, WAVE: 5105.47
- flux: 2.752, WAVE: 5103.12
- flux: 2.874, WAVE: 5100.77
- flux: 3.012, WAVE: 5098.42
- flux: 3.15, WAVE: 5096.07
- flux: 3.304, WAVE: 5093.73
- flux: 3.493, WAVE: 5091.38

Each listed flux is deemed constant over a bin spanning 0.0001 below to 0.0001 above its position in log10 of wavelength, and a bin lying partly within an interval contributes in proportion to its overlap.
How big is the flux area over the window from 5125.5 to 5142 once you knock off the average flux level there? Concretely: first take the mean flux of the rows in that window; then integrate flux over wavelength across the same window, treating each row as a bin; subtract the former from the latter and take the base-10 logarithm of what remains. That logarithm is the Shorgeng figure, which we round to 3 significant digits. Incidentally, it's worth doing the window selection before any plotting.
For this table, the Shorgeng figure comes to 1.65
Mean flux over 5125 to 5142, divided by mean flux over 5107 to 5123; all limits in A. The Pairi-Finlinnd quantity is 0.91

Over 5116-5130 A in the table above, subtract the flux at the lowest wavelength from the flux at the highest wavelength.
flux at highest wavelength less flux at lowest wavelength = -0.5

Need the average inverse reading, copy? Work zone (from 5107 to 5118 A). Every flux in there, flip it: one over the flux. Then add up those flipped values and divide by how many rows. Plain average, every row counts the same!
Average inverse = 0.333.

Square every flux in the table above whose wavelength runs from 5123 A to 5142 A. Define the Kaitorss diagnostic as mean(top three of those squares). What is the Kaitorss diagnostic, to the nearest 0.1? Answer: 9.7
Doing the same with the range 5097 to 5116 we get 9.6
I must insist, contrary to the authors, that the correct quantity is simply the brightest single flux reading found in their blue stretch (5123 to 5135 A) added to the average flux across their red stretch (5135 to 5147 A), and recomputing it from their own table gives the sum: 6.27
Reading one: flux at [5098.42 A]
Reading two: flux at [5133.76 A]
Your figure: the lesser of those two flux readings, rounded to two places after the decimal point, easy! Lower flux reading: 2.68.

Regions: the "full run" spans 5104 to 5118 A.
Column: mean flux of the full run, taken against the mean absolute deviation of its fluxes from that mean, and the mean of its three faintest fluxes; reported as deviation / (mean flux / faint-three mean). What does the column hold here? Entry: 0.19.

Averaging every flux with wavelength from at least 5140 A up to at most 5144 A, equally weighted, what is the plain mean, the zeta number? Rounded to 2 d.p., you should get 3.33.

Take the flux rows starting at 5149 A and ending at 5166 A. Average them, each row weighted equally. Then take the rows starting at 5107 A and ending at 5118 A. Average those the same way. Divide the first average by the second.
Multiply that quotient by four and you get 4.1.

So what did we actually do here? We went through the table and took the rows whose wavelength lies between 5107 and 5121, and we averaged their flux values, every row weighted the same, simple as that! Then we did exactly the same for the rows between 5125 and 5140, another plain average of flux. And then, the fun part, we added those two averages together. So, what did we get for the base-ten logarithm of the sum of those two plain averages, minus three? -2.23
